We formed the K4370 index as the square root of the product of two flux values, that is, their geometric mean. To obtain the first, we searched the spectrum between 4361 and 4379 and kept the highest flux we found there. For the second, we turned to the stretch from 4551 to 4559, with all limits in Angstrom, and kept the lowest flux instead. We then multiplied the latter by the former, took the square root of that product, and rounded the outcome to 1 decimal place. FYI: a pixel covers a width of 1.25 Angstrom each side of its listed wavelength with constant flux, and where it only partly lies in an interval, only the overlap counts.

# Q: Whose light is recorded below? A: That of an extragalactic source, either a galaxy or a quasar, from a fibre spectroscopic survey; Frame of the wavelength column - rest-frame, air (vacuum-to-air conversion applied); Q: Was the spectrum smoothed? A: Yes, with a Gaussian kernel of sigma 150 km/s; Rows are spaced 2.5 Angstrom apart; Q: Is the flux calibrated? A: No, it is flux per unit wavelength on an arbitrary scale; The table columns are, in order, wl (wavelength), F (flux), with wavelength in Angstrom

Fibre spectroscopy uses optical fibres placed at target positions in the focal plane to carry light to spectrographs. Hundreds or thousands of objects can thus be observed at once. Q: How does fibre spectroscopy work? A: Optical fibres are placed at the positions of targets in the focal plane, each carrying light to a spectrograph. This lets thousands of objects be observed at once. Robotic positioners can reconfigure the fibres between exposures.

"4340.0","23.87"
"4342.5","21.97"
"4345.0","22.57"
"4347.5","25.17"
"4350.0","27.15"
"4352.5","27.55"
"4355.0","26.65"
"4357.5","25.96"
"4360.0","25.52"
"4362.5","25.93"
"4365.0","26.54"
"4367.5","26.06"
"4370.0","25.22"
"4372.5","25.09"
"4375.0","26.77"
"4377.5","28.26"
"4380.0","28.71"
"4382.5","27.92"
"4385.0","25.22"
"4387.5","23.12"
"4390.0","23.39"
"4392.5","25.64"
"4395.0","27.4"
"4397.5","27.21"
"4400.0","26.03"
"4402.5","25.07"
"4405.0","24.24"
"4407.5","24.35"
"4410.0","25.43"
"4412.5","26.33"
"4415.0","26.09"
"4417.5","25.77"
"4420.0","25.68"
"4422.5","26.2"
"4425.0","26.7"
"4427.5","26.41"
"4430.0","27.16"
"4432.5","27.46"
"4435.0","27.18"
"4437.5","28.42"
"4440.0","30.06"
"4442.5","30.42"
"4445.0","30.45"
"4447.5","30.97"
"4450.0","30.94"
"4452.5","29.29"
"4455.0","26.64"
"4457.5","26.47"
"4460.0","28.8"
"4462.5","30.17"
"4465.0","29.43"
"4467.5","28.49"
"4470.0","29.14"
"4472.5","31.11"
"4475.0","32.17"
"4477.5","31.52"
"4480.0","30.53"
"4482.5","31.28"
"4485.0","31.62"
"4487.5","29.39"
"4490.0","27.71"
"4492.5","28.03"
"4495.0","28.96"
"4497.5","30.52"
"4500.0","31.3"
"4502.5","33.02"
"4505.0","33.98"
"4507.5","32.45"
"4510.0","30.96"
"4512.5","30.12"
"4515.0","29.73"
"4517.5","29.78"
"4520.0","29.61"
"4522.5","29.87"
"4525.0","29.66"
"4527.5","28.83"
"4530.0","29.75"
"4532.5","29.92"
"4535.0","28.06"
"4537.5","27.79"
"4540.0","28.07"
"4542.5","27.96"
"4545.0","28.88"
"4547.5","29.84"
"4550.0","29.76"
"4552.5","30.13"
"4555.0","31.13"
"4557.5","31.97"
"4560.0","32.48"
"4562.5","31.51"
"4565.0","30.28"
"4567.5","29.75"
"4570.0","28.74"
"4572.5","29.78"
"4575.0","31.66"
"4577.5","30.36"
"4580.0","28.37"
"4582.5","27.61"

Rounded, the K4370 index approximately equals 29.2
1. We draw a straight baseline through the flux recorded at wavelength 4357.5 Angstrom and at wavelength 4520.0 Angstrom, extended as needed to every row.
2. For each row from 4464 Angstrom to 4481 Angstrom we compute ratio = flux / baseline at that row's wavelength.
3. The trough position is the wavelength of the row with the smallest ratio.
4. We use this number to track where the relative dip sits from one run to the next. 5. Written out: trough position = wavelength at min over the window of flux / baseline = 4467.5 Angstrom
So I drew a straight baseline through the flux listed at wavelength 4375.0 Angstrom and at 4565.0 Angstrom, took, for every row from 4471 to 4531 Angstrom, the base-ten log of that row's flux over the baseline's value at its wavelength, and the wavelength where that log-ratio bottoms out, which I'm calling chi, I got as 4490.0 Angstrom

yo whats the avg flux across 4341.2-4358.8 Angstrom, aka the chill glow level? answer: 25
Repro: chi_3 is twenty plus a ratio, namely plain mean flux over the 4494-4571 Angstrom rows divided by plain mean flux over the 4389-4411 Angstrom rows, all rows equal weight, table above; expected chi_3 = 21.2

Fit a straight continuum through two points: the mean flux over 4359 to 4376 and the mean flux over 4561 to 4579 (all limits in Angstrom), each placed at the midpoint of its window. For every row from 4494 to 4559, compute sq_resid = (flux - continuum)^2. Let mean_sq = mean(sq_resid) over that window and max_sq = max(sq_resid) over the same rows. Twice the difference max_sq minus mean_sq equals 45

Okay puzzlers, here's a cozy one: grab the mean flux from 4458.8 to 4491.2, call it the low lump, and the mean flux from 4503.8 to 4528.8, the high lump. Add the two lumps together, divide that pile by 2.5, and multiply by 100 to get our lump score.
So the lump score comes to 2424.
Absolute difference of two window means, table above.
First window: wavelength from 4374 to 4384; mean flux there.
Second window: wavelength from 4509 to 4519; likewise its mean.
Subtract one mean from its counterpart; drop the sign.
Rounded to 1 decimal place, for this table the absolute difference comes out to 2.2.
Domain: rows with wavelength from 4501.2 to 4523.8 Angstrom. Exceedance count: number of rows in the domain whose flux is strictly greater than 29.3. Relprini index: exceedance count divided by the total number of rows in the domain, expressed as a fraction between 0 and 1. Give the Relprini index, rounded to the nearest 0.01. 1.00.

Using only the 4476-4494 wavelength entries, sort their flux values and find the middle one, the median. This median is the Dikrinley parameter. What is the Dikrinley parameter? 30.5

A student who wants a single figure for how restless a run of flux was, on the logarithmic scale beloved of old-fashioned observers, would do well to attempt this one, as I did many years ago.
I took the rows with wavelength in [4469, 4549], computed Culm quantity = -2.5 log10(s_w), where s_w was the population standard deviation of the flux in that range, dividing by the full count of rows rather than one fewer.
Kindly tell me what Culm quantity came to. -0.48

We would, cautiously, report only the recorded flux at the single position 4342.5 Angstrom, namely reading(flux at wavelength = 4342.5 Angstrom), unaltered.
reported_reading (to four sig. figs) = 21.97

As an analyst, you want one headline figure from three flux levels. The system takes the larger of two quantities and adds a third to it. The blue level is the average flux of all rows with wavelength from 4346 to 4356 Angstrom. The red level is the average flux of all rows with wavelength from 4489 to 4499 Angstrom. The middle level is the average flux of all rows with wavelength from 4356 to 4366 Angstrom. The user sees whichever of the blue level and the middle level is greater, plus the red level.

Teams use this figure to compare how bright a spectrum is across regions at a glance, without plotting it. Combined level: 55.4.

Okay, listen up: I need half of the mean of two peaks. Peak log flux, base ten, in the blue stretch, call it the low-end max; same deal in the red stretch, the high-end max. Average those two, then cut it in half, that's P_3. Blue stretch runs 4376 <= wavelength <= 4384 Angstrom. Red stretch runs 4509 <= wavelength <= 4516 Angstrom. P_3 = 0.737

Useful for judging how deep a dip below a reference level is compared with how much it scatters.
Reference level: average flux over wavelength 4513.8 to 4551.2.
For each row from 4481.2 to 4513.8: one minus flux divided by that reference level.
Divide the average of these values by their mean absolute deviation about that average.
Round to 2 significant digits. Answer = -1.1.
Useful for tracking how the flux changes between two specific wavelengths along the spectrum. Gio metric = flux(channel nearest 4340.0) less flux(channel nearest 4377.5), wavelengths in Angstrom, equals -4.4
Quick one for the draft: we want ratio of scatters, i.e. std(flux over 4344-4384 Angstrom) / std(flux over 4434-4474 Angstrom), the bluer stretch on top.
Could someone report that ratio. 1.00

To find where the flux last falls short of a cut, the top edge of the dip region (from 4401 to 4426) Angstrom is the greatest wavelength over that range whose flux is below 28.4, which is 4425.0 Angstrom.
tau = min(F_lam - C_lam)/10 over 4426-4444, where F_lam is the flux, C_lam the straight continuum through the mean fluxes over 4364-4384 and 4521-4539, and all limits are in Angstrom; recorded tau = -0.12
